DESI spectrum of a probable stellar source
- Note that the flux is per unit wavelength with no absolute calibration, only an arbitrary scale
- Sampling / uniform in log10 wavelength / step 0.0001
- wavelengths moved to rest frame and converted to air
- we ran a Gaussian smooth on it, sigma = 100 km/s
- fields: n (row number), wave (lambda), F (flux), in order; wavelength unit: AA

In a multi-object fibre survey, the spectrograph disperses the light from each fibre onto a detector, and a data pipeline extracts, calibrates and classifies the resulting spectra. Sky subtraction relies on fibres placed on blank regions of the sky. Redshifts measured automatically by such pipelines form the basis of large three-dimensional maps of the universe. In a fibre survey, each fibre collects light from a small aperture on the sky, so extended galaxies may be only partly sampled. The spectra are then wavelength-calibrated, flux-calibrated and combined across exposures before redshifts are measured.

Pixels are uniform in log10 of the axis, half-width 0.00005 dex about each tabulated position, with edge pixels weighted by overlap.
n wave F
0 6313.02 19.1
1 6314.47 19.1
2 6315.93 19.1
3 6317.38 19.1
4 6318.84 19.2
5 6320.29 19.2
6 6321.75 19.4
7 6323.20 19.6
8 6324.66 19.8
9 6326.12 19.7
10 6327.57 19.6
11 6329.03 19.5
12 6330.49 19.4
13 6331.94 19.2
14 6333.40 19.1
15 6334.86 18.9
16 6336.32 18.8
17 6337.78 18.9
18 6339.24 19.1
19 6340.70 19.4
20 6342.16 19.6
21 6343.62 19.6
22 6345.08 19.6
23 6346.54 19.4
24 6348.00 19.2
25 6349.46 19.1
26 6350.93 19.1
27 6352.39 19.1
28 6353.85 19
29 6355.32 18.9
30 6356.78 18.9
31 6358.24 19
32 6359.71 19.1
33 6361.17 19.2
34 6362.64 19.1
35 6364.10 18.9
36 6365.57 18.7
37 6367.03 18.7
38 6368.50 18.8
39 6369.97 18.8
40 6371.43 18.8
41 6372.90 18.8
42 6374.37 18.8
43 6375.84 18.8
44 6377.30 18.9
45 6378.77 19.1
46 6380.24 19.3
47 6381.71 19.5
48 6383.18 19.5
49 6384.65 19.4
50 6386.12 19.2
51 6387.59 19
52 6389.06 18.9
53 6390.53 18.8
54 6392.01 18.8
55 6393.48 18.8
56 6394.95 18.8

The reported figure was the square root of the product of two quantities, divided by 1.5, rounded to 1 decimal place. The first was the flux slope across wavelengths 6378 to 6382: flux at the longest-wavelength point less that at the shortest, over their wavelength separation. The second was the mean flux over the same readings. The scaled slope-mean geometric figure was 1.1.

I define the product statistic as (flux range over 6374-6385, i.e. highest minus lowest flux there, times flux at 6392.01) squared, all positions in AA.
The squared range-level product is 173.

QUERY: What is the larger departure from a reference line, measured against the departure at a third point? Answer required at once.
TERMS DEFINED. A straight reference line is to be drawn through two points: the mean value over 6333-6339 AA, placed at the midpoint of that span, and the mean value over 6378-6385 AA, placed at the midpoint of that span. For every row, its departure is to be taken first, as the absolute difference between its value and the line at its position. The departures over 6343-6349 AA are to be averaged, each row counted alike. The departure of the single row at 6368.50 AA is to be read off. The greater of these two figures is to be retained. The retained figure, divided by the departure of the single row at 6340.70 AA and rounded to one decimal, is 1.0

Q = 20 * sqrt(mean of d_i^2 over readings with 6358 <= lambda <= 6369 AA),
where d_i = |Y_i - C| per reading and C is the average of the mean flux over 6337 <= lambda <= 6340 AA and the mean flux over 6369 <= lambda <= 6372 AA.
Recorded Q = 3.7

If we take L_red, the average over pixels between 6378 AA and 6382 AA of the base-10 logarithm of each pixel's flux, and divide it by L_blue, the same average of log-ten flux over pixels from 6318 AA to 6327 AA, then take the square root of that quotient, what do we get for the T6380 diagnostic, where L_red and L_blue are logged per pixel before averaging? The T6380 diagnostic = 0.998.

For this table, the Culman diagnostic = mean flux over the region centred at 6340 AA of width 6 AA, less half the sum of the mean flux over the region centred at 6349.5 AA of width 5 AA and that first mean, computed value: 0.06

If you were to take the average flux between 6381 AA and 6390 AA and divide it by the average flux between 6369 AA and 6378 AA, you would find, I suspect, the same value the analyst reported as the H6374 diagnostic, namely 1.02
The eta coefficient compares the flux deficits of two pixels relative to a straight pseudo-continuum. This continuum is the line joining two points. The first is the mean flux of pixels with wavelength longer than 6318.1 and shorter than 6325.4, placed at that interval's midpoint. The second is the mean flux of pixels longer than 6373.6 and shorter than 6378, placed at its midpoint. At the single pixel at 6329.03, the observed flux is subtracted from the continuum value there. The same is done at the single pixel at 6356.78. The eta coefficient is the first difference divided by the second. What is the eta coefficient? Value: -1.0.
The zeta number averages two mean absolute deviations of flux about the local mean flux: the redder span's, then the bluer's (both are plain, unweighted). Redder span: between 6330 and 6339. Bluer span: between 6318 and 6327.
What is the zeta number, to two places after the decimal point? 0.20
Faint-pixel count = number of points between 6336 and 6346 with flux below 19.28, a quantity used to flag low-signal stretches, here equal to 3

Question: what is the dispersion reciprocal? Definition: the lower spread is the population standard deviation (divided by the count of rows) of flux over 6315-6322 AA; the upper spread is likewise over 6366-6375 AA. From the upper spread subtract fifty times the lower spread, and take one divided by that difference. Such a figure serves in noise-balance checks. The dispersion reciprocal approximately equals -0.18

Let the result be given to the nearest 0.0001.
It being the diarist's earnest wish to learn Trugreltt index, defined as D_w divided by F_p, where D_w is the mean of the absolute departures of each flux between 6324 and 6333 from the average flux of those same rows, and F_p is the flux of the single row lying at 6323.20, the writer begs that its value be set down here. 0.0085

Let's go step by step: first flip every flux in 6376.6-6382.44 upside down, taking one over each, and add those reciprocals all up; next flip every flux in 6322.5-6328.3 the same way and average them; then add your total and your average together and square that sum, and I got 0.0672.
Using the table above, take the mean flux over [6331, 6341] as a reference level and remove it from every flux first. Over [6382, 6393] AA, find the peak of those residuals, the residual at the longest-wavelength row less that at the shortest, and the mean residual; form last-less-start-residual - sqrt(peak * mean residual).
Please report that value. -0.8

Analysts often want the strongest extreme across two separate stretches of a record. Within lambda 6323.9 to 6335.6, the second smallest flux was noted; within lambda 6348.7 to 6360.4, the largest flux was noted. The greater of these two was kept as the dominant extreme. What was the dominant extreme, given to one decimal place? 19.1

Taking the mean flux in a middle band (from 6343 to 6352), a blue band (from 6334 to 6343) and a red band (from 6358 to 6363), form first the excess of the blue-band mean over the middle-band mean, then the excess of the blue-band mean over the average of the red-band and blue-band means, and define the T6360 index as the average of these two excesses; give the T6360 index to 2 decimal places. -0.10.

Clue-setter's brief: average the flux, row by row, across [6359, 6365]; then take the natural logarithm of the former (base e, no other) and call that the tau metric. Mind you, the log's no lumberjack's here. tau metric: 2.95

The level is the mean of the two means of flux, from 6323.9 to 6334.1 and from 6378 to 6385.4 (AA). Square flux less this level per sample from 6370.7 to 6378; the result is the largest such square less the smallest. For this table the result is 0.11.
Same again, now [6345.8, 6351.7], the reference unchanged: 0.10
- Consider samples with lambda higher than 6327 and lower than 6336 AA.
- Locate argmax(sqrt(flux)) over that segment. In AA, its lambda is 6327.57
